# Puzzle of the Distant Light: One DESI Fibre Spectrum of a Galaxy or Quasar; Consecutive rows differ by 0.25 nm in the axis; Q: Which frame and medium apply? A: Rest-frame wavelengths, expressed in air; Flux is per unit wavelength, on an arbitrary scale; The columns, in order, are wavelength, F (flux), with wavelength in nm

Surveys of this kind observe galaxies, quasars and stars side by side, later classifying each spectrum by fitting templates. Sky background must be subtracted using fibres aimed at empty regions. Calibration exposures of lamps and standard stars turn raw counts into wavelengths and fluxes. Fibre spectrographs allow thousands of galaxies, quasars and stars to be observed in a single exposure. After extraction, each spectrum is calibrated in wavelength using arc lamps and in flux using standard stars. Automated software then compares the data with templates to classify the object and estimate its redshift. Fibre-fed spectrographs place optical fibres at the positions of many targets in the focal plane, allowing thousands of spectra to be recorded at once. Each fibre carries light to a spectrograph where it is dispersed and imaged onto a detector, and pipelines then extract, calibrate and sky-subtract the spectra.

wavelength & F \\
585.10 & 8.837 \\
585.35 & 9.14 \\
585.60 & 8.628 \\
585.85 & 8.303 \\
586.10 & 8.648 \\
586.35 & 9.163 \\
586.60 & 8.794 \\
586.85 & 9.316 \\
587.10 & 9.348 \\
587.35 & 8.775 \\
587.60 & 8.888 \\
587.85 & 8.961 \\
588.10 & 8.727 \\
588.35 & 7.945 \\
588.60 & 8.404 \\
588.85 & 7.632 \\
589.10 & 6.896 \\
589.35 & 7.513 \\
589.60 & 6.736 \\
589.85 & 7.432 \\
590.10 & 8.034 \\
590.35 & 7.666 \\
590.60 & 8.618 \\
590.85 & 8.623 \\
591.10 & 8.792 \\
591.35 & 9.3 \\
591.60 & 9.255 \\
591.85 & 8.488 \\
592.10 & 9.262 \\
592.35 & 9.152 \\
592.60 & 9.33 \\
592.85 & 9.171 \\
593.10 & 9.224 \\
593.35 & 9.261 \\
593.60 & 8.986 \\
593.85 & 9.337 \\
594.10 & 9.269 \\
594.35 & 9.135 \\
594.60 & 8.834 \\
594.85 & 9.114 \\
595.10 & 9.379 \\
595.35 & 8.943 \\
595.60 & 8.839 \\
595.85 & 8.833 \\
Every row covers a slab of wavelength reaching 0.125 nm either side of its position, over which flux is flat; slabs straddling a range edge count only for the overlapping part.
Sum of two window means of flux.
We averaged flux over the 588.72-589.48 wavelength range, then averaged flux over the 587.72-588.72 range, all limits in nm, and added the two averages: 15.9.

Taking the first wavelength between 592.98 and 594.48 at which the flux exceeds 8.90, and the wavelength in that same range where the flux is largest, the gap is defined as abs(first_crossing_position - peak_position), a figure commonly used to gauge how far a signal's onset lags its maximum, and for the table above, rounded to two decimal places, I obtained 0.75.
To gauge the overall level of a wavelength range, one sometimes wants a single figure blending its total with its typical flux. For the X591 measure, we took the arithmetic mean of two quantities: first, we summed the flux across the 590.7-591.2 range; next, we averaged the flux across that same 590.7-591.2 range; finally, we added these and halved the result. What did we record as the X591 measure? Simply 13.1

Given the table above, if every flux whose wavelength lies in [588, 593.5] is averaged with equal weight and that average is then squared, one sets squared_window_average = 71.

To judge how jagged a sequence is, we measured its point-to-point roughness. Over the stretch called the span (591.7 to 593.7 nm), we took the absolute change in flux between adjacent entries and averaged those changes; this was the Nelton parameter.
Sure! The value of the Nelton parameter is 0.23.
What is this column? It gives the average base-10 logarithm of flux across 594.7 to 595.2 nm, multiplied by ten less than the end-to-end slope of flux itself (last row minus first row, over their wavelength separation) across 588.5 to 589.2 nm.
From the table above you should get -12.6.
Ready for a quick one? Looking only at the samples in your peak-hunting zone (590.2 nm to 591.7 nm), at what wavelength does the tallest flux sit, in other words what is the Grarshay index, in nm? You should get 591.35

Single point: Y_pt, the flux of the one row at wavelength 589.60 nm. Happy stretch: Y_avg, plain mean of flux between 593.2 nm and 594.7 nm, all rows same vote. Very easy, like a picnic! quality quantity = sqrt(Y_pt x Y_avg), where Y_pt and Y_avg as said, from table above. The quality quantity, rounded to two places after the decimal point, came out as 7.85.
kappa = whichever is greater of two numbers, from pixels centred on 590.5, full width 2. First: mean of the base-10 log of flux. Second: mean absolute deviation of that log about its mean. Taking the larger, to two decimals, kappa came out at 0.91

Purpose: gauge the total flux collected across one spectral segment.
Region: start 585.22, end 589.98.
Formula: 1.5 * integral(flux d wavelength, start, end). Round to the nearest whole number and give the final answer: 60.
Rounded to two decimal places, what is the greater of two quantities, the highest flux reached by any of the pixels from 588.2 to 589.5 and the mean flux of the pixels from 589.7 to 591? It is 8.40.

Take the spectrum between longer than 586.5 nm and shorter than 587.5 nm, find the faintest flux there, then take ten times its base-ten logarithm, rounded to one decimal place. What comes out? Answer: 9.4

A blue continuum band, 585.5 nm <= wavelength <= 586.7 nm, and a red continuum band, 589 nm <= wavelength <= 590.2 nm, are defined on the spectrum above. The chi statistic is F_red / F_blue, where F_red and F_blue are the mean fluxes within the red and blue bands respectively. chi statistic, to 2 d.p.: 0.84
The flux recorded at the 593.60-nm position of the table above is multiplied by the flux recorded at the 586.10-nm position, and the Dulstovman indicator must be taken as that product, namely 78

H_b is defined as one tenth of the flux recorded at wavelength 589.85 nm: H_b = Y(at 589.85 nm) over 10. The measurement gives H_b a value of 0.74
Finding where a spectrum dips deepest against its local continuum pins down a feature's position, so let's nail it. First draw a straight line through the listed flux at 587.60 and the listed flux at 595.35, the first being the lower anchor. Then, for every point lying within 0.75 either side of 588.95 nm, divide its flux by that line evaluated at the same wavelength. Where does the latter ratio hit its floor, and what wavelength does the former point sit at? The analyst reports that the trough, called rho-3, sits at 589.60 nm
